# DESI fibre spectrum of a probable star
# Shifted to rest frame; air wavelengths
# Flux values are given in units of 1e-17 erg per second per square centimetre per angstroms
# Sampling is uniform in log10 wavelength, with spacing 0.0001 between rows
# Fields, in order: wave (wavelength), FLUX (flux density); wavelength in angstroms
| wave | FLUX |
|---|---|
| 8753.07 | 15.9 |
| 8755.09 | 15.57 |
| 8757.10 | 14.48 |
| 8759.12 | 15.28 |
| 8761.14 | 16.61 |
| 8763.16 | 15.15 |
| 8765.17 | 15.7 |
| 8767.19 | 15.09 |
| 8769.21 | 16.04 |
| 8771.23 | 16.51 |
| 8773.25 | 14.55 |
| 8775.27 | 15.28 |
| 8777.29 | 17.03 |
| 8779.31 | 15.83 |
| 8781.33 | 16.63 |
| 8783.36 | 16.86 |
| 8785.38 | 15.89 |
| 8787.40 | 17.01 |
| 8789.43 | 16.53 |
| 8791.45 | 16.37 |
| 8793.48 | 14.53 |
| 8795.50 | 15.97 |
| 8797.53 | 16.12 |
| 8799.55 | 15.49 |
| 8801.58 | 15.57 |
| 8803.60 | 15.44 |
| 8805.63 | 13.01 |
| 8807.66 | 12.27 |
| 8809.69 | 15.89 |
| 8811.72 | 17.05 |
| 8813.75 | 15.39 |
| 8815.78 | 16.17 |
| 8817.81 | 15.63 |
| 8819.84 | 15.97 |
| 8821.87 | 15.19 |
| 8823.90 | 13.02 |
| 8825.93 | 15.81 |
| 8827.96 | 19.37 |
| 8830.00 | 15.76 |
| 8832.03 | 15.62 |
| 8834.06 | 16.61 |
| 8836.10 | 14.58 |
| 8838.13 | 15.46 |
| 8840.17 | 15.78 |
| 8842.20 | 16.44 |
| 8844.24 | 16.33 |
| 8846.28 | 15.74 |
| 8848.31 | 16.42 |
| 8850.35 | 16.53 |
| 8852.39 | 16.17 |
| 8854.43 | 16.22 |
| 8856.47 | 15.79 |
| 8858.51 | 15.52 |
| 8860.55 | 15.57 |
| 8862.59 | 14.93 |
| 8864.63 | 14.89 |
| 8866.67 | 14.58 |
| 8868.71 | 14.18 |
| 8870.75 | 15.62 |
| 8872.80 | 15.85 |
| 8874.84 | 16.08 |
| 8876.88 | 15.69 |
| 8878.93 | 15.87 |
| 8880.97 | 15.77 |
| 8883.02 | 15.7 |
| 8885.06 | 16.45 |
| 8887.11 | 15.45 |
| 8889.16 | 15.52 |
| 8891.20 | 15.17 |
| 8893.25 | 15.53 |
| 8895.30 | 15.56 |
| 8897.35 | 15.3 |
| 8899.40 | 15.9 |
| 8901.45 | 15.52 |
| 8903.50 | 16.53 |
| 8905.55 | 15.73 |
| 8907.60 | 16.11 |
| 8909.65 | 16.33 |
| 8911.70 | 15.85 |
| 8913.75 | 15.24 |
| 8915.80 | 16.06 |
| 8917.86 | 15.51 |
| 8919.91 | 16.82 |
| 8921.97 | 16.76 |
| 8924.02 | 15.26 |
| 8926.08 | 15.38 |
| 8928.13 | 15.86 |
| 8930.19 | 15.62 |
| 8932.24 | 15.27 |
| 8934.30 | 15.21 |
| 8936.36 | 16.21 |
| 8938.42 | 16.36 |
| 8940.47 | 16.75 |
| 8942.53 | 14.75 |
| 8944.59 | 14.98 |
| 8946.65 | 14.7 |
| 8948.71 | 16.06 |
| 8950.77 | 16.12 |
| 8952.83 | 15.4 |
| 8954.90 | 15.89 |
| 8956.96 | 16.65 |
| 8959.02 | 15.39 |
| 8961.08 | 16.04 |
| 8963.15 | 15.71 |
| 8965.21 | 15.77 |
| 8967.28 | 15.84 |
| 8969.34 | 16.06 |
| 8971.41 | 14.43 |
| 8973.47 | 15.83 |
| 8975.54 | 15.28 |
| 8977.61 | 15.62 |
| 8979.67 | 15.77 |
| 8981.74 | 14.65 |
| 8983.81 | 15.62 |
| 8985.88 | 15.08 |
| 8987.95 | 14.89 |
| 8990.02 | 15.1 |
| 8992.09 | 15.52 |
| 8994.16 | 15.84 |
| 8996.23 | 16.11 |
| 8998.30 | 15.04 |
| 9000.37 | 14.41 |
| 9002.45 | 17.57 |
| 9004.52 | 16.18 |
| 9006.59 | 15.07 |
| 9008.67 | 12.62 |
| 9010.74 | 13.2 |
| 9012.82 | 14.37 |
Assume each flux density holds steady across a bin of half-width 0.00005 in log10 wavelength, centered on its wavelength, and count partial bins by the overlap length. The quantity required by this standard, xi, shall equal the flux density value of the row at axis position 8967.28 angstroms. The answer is 15.84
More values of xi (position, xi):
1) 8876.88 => 15.69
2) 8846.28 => 15.74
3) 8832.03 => 15.62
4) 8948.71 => 16.06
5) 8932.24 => 15.27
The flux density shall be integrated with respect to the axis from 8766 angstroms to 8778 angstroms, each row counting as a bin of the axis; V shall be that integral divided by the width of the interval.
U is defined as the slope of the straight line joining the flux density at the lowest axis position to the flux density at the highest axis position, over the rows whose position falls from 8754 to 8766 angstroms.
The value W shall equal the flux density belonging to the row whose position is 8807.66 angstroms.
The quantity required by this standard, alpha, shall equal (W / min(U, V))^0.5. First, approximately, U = 0.013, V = 15.7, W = 12.27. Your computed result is 31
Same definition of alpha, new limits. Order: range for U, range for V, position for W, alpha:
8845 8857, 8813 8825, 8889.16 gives 56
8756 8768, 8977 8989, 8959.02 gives 16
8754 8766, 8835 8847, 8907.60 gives 35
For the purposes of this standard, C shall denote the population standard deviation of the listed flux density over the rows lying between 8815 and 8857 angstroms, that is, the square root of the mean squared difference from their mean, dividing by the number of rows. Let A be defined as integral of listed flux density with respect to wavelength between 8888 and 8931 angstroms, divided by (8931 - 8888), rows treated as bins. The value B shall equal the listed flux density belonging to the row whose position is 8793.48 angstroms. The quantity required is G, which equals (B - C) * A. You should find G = 212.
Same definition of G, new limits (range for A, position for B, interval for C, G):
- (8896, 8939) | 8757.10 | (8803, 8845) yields 206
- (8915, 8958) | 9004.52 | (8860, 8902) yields 248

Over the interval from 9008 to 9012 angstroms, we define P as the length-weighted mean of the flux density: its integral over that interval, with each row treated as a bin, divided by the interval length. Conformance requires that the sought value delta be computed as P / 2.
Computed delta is 6.51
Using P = 13.0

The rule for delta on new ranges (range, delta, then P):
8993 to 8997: 7.98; 16.0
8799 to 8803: 7.77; 15.5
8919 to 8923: 8.39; 16.8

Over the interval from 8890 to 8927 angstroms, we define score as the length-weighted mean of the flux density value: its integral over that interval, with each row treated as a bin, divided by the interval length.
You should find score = 15.8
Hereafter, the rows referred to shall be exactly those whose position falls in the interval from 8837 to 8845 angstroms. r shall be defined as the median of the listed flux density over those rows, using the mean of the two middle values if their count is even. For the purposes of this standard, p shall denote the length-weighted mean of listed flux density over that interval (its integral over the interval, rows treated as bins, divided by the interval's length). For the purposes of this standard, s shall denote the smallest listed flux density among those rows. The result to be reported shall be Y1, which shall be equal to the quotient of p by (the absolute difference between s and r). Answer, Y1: 26.8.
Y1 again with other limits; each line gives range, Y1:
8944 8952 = 18.9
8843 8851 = 25.6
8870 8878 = 105.4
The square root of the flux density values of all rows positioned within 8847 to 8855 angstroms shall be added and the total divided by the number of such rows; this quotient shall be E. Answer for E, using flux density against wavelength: 4.04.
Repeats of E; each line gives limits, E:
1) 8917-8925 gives 4.01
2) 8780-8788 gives 4.07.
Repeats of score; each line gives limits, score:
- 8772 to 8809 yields 15.6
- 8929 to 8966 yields 15.7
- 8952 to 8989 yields 15.5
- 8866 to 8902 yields 15.5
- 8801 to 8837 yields 15.5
